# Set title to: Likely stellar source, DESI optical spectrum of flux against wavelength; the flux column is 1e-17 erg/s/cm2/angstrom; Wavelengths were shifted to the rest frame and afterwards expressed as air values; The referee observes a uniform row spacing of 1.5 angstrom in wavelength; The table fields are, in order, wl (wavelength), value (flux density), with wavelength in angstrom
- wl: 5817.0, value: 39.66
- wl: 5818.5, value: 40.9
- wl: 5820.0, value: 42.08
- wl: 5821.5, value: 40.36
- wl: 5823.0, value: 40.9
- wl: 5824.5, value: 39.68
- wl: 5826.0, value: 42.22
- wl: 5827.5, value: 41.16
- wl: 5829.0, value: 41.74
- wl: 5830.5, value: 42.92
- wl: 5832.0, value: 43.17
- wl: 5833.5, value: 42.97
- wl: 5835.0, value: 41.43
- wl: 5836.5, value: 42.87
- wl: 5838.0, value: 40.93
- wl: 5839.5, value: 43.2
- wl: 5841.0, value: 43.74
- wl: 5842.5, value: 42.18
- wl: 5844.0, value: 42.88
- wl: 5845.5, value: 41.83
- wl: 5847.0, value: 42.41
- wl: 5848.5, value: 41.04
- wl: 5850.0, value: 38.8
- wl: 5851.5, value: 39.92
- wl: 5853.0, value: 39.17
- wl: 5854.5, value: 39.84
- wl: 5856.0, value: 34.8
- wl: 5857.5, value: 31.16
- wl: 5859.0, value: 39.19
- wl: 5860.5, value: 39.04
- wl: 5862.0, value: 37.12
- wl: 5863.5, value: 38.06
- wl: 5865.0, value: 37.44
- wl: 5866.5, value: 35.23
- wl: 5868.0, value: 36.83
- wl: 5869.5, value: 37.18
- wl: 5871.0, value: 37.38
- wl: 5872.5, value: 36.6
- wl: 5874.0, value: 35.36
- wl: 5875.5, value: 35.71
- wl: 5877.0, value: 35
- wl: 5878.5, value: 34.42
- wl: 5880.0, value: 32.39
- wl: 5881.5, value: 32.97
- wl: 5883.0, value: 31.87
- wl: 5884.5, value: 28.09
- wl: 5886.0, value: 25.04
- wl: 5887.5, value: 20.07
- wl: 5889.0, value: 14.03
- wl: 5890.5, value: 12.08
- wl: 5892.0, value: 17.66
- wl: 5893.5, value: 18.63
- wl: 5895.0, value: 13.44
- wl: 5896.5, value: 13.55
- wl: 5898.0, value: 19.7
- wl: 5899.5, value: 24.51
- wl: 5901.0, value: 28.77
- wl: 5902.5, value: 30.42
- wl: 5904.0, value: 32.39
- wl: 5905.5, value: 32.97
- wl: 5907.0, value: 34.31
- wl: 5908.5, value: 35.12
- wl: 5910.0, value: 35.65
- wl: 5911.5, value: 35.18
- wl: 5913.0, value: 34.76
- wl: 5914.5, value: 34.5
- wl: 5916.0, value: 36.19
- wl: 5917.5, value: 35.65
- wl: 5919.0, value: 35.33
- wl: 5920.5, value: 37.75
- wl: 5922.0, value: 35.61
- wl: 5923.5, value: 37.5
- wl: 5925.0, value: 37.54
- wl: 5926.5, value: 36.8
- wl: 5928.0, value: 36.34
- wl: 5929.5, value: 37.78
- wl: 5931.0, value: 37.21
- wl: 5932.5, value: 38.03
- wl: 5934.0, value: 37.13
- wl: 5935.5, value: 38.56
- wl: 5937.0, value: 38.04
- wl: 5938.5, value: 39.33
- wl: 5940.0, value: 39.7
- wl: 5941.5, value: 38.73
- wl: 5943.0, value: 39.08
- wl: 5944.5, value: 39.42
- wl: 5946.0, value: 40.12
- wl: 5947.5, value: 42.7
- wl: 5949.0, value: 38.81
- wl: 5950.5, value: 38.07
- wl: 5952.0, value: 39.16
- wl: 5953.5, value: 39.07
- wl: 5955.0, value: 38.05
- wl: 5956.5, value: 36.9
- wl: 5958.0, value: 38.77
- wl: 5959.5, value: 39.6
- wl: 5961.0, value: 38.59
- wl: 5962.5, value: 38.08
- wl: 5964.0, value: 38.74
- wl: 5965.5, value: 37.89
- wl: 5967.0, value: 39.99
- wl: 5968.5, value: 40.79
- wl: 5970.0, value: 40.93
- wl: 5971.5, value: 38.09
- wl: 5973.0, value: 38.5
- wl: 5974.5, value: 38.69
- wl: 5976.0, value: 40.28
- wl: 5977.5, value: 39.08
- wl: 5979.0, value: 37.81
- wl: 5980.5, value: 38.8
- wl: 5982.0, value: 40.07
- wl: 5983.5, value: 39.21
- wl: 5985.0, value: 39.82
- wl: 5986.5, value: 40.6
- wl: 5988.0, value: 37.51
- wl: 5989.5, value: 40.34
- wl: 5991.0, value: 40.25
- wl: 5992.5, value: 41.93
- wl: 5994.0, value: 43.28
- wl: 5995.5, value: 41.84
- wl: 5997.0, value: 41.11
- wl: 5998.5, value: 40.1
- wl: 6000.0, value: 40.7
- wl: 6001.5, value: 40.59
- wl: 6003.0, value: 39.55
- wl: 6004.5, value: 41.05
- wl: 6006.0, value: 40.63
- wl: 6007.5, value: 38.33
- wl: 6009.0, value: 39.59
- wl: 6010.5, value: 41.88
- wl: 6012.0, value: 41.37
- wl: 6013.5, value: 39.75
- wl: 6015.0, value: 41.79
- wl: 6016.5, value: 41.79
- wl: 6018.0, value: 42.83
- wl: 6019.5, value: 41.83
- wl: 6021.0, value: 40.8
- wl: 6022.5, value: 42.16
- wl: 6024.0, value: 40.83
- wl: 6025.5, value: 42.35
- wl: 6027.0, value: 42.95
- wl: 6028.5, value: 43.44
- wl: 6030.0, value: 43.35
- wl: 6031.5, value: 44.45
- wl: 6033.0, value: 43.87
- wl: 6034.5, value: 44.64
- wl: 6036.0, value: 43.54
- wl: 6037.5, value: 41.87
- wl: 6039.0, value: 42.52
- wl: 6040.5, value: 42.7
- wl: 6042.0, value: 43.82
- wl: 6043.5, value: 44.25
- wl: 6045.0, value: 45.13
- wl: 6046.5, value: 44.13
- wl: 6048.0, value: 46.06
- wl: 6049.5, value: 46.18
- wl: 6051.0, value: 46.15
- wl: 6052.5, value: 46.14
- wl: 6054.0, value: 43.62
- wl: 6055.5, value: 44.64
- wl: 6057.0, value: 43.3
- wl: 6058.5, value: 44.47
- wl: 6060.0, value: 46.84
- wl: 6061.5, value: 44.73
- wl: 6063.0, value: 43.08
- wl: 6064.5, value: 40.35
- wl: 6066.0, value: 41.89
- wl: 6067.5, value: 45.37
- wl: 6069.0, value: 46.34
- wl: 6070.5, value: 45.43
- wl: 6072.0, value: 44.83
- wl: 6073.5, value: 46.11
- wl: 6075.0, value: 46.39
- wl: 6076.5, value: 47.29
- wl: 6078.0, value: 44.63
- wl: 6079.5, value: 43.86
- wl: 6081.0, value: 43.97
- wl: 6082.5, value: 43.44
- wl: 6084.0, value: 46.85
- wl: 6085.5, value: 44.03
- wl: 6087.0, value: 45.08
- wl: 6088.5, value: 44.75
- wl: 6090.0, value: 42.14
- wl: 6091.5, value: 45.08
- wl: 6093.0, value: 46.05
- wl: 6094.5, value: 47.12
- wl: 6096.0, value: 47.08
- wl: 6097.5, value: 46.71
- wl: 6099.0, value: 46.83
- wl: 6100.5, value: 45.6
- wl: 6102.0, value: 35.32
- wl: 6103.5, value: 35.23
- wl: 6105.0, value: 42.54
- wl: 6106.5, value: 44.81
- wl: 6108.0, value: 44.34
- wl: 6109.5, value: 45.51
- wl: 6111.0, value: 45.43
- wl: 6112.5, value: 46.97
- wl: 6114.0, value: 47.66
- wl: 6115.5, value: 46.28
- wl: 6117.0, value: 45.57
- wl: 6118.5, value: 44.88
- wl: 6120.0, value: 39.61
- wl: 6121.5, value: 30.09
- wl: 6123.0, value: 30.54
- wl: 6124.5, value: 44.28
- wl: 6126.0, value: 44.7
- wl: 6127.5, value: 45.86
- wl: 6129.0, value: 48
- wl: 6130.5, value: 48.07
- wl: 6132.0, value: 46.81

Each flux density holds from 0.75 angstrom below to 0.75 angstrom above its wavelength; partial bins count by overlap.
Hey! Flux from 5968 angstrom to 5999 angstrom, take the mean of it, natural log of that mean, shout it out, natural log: 3.69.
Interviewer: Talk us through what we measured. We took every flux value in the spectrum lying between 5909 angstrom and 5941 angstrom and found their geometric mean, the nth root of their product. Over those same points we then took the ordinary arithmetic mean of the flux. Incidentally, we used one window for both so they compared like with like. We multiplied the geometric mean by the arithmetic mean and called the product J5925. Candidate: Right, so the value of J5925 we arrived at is 1359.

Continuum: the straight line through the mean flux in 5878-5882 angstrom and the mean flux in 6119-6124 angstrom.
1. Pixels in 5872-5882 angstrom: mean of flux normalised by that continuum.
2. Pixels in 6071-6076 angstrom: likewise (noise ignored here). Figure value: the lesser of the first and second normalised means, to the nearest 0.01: 1.04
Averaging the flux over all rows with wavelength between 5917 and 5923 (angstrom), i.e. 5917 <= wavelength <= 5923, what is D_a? 36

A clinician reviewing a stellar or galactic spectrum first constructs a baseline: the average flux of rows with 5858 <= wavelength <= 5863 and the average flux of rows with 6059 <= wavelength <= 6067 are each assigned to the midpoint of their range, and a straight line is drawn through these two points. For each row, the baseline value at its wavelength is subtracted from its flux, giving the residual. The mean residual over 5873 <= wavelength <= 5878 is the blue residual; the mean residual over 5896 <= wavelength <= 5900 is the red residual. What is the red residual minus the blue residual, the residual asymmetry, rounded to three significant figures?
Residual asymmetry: -16.7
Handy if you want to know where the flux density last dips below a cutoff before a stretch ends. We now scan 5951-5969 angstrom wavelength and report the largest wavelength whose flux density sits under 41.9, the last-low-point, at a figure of 5968.5 angstrom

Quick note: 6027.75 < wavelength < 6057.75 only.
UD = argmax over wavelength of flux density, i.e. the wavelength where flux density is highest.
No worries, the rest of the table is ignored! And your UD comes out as 6049.5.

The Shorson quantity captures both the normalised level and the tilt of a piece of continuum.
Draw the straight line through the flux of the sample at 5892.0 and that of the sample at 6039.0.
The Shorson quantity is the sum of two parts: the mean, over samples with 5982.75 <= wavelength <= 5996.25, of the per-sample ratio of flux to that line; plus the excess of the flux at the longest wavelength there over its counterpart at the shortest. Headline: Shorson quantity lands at 3.8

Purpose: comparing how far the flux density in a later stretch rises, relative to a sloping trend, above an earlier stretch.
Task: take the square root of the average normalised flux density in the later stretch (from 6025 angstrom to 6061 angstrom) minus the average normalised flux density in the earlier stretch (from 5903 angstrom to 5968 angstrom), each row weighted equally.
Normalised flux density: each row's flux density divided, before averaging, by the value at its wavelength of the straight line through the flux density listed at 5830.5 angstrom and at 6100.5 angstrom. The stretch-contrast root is 0.36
